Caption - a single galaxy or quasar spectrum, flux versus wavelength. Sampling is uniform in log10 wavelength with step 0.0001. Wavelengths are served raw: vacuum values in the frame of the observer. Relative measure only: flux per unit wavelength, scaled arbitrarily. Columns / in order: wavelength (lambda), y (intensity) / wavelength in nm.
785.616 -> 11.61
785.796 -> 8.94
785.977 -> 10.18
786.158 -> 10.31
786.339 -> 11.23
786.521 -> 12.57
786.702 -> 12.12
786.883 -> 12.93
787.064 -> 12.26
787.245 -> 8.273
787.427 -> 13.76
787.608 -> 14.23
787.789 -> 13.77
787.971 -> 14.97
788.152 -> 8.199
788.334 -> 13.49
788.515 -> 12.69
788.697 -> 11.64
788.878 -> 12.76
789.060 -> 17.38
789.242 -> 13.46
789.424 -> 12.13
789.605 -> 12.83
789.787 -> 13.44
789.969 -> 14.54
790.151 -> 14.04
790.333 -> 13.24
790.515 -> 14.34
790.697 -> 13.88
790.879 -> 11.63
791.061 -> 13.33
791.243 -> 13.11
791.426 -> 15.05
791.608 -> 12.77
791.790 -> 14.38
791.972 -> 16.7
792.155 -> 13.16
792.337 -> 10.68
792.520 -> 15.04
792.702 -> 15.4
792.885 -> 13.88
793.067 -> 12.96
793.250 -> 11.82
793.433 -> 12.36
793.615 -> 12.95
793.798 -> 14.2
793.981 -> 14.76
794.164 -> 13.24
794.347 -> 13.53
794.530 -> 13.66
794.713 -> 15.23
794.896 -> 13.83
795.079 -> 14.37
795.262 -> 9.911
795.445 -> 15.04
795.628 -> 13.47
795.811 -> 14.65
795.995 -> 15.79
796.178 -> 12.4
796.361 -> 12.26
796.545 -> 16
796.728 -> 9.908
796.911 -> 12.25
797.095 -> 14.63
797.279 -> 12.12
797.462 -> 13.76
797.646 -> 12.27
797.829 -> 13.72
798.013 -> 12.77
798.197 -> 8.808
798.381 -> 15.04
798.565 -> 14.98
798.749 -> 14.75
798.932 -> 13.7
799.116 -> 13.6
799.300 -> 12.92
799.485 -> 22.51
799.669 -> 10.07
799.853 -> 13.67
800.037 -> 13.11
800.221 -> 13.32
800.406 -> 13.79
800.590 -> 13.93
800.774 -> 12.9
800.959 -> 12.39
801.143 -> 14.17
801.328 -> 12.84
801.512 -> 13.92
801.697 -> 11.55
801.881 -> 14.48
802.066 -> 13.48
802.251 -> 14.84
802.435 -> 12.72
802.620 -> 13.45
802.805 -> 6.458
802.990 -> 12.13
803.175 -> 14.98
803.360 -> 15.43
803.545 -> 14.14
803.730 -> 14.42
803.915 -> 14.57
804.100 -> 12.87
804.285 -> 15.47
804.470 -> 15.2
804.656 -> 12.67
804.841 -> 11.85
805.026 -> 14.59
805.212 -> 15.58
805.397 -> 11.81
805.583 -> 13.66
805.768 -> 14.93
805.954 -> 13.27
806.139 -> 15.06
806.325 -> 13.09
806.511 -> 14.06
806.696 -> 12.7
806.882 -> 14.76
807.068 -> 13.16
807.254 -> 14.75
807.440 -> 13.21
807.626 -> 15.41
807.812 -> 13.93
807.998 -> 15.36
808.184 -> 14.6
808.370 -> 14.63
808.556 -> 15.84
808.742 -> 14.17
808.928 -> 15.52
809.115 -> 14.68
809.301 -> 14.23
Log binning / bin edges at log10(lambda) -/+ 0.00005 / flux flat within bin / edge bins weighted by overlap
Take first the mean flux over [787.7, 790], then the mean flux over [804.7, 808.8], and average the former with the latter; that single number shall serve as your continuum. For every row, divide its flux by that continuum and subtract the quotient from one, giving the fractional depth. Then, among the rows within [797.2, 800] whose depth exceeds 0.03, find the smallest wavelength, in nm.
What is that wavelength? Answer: 797.279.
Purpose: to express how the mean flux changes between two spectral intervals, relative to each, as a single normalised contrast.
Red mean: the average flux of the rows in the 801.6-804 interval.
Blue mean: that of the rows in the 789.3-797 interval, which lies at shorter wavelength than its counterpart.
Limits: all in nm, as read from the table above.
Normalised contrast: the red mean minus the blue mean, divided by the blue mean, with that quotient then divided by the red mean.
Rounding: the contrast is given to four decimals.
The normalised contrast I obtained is -0.0014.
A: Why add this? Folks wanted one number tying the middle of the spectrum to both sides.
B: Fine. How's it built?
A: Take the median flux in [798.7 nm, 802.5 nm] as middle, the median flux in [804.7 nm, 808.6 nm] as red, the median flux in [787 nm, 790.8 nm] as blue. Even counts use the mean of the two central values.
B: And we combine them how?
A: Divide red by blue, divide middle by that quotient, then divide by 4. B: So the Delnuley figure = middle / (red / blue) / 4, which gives 3.137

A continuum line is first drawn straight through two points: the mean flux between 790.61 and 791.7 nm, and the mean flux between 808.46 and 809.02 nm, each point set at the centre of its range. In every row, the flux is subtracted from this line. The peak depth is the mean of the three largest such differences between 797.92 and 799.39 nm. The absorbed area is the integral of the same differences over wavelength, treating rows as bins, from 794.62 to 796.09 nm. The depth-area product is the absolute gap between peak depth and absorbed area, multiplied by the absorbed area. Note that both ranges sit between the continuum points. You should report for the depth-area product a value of -1.3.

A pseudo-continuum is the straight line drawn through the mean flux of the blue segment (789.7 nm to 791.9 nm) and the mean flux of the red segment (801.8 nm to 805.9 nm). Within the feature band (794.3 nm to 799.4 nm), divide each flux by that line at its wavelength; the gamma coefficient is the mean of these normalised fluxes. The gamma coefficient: 0.983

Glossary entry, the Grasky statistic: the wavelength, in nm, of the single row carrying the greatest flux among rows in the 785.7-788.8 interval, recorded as 787.971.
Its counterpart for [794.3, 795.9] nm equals 794.713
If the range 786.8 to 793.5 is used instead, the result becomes 789.060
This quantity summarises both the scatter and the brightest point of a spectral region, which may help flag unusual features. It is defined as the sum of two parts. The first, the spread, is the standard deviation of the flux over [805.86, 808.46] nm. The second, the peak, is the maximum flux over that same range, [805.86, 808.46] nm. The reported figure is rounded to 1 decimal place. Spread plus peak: 16.3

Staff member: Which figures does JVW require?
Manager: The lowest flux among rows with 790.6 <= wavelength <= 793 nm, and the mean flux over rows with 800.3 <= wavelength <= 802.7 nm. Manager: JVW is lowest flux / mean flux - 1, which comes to -0.20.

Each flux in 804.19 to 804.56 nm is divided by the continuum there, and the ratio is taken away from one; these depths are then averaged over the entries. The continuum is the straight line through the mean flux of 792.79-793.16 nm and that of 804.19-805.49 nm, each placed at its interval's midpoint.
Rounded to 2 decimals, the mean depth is -0.11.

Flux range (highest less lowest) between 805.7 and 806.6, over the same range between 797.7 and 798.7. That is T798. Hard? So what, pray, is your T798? 0.316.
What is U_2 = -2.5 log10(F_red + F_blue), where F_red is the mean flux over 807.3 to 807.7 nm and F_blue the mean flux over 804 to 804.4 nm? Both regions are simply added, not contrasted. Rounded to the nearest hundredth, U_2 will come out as -3.64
